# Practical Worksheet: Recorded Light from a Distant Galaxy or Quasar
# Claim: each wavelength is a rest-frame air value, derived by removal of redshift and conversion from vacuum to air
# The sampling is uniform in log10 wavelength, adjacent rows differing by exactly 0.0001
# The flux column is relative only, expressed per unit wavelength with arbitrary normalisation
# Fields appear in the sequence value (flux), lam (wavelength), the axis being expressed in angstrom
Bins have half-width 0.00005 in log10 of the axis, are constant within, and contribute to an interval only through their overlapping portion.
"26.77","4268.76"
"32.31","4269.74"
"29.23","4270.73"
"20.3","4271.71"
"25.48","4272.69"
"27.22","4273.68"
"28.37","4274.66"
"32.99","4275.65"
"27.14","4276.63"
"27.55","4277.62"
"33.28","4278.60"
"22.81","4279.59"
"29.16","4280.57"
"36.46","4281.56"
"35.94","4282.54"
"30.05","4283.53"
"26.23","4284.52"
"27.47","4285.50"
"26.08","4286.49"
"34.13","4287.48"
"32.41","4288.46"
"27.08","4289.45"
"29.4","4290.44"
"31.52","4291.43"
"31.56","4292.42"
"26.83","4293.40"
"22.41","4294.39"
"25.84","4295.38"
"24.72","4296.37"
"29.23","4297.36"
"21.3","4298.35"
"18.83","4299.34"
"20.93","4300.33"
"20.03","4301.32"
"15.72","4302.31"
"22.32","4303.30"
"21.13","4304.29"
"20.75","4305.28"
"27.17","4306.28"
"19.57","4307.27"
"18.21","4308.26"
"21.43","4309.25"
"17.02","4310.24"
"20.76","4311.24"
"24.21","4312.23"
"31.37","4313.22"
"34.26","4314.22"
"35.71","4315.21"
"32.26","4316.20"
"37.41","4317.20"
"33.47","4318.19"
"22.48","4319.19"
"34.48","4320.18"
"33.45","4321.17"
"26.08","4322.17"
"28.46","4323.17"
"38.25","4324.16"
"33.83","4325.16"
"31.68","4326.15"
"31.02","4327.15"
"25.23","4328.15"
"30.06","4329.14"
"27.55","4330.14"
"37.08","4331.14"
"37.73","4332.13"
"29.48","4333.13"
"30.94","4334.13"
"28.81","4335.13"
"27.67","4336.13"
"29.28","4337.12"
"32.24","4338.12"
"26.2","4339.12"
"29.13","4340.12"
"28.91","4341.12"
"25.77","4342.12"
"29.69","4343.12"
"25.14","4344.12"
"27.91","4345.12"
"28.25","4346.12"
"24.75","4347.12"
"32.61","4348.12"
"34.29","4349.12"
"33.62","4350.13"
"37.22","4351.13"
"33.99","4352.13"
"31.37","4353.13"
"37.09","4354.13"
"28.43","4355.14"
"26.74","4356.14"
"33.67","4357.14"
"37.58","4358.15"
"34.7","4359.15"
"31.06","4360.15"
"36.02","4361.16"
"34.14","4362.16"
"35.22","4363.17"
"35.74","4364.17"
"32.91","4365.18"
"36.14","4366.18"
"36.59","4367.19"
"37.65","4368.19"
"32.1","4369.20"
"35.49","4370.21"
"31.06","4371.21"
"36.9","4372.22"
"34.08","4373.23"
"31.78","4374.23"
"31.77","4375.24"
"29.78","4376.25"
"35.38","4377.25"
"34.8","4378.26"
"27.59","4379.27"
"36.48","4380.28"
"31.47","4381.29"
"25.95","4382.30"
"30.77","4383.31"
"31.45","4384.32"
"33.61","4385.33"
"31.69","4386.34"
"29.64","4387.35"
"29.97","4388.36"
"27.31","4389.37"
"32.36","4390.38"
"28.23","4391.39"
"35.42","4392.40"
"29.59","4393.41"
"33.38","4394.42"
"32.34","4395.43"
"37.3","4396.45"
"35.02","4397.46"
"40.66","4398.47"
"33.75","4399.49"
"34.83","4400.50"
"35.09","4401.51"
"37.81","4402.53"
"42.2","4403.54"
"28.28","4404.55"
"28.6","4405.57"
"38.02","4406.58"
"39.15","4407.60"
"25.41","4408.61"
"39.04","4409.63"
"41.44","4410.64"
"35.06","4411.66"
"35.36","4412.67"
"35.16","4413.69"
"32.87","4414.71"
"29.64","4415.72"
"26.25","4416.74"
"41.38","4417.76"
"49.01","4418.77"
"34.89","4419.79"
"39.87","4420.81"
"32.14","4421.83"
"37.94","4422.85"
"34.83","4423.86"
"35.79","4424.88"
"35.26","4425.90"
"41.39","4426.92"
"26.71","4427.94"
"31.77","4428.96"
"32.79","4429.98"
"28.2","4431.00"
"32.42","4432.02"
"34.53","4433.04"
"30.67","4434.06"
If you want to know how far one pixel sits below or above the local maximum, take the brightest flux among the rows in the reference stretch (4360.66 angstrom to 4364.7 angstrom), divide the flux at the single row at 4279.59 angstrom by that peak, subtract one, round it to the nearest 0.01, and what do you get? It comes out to -0.37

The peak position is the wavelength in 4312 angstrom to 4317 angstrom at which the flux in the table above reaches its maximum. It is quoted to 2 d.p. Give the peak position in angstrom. 4315.21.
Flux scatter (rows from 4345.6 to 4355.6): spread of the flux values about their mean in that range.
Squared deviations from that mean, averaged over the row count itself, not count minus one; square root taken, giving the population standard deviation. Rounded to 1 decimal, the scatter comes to 3.8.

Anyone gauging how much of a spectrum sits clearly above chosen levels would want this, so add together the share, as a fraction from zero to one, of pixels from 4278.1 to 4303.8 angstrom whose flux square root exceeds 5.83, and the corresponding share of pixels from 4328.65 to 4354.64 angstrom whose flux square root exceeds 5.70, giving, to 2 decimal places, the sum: 0.42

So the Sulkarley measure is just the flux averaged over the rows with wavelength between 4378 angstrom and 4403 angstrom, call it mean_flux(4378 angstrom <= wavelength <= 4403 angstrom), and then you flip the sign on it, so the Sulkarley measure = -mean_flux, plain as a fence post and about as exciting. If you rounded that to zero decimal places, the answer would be -33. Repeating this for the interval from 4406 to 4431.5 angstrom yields -35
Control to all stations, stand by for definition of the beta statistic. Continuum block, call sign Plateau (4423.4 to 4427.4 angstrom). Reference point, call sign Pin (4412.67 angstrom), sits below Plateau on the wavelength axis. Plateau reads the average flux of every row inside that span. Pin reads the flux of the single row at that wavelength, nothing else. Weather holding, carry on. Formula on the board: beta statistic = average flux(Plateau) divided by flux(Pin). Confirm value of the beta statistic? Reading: 1.04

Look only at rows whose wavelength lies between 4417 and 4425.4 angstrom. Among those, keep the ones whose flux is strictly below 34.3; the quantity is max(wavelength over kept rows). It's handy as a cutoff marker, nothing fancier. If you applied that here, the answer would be 4421.83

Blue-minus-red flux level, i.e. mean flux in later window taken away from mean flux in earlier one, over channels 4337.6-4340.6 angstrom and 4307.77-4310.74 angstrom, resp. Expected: -10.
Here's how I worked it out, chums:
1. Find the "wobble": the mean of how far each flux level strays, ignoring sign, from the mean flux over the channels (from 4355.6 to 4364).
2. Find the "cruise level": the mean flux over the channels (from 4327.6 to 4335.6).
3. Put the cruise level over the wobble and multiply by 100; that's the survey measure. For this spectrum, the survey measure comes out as 1302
